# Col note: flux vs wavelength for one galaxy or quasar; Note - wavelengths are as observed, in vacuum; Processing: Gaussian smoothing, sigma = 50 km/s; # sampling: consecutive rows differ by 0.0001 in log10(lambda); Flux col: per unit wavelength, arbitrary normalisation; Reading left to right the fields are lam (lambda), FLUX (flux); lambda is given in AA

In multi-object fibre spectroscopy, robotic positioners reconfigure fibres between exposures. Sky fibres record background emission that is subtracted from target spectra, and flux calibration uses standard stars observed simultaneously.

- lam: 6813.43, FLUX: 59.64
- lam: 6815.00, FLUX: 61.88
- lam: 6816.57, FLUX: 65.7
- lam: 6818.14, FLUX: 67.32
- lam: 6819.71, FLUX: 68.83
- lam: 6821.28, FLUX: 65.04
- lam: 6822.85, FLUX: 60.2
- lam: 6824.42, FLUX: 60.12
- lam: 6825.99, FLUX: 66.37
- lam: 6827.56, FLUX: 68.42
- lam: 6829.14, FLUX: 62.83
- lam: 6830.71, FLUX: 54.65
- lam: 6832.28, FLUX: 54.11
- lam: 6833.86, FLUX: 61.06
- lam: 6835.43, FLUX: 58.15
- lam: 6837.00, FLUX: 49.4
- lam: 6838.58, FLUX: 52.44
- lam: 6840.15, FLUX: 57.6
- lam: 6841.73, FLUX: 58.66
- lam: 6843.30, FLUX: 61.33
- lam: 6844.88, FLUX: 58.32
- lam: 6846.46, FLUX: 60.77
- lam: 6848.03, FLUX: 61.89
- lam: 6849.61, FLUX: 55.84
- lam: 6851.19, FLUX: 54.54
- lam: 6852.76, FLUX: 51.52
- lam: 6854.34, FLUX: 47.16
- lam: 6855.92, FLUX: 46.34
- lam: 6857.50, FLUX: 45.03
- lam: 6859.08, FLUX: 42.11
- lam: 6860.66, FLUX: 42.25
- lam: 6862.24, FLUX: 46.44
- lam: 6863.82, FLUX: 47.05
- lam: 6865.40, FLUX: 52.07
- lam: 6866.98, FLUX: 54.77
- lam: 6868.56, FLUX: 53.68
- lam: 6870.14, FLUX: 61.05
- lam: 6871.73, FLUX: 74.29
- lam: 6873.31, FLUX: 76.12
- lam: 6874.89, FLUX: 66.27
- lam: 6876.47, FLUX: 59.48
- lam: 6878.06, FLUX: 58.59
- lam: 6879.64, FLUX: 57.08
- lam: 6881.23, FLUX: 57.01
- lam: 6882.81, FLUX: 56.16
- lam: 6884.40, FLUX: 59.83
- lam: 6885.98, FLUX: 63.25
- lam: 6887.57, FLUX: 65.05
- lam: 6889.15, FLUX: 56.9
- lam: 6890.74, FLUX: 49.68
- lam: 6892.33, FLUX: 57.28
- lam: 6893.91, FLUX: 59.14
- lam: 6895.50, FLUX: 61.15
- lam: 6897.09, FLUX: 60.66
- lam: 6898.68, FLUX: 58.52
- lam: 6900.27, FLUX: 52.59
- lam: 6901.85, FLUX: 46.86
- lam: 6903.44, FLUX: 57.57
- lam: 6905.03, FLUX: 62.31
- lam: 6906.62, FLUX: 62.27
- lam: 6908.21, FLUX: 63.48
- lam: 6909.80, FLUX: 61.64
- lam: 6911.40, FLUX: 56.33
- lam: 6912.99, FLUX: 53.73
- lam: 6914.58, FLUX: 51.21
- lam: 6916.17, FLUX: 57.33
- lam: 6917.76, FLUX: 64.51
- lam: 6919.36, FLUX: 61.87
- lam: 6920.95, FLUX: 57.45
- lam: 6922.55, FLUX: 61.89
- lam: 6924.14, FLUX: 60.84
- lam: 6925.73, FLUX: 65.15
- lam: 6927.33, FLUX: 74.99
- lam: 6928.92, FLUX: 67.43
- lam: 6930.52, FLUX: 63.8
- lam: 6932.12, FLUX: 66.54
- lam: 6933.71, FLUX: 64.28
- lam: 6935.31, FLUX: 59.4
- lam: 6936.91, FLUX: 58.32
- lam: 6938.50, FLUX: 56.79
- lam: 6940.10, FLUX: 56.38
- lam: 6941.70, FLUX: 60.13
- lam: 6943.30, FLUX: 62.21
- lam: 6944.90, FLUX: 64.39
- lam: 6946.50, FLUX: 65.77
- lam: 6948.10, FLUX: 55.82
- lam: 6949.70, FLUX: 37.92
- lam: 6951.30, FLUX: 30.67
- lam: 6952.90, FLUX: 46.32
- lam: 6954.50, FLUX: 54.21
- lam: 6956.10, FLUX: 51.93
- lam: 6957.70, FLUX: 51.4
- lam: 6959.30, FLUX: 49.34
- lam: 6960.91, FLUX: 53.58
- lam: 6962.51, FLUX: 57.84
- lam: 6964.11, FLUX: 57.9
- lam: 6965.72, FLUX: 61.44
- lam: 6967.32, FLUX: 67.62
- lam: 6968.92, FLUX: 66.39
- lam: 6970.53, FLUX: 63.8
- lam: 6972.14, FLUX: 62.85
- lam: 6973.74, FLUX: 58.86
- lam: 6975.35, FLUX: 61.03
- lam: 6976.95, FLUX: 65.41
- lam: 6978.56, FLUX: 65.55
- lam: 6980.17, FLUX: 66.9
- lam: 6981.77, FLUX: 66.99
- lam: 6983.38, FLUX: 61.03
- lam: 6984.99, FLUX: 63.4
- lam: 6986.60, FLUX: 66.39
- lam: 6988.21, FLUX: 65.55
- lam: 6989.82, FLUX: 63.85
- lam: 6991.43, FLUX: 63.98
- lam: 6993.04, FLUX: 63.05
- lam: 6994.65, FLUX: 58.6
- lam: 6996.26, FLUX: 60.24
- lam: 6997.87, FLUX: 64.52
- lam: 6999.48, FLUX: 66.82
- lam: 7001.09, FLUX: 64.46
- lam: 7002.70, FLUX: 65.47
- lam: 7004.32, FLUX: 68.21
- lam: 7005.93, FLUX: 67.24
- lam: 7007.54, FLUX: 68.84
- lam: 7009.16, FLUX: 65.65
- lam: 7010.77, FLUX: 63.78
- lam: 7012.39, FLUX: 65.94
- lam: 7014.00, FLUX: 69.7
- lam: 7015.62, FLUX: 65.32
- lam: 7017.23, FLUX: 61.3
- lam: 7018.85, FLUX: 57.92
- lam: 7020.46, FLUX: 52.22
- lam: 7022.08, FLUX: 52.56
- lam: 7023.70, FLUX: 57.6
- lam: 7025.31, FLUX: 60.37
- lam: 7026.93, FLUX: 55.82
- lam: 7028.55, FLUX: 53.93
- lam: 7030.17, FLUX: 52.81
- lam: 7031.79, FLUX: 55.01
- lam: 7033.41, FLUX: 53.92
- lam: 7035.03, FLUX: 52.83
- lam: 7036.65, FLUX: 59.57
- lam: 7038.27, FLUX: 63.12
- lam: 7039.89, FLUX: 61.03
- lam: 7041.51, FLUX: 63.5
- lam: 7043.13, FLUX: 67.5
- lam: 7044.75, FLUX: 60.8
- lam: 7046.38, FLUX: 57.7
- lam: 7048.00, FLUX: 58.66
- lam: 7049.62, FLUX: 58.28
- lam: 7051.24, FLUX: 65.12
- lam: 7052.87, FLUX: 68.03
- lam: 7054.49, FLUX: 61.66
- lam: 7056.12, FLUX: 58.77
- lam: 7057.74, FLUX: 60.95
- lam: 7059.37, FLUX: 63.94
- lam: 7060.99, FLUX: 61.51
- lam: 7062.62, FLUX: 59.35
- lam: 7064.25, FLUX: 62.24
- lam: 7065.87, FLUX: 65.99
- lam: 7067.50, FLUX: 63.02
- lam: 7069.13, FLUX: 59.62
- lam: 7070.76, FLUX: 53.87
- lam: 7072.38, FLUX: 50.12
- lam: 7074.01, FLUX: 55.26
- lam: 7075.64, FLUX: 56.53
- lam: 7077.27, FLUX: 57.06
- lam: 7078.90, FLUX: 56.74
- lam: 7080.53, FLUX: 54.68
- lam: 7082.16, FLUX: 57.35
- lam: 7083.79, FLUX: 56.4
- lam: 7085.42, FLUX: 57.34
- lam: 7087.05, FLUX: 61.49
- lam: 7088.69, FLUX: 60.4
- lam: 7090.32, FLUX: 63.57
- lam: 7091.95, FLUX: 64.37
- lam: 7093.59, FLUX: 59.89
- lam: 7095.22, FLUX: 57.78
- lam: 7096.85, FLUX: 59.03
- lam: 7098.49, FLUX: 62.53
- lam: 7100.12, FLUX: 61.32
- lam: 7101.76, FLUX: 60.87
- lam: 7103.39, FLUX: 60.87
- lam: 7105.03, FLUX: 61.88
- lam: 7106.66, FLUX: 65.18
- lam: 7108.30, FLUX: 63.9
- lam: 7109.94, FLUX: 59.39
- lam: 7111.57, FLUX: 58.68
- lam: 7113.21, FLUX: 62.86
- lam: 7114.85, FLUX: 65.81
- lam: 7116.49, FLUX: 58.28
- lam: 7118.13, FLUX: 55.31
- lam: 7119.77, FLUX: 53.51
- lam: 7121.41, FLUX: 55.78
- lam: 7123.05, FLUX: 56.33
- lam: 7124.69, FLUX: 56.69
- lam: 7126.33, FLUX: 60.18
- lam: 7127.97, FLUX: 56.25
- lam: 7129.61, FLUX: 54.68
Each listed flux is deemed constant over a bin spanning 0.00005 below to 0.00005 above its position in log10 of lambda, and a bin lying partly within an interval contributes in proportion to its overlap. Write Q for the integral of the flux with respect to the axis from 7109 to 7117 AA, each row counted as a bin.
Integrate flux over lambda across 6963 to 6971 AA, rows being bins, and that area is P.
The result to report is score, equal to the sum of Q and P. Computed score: 995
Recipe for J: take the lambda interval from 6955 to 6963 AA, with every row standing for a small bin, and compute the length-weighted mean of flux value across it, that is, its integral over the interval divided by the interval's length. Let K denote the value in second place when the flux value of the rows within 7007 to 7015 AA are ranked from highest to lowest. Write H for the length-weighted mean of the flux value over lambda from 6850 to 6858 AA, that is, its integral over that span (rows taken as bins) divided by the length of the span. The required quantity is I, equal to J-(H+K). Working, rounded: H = 49.4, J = 53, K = 68.84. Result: -66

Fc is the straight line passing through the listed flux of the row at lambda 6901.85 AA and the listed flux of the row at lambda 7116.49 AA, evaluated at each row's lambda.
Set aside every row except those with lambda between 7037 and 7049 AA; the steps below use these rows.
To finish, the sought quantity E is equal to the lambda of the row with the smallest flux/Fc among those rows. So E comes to 7046.38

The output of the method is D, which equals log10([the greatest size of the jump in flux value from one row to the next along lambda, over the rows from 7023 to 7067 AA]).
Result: 0.8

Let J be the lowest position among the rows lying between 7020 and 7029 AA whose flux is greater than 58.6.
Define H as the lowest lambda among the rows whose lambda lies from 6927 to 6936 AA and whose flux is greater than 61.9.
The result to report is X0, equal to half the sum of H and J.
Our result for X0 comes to 6976.3 AA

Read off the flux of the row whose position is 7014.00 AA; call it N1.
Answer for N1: 69.7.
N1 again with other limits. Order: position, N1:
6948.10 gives 55.82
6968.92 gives 66.39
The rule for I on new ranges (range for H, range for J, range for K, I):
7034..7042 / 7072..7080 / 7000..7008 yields -73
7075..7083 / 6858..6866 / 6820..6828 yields -77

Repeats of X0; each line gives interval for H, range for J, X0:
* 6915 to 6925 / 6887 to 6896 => 6902.7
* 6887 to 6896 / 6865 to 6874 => 6878.9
